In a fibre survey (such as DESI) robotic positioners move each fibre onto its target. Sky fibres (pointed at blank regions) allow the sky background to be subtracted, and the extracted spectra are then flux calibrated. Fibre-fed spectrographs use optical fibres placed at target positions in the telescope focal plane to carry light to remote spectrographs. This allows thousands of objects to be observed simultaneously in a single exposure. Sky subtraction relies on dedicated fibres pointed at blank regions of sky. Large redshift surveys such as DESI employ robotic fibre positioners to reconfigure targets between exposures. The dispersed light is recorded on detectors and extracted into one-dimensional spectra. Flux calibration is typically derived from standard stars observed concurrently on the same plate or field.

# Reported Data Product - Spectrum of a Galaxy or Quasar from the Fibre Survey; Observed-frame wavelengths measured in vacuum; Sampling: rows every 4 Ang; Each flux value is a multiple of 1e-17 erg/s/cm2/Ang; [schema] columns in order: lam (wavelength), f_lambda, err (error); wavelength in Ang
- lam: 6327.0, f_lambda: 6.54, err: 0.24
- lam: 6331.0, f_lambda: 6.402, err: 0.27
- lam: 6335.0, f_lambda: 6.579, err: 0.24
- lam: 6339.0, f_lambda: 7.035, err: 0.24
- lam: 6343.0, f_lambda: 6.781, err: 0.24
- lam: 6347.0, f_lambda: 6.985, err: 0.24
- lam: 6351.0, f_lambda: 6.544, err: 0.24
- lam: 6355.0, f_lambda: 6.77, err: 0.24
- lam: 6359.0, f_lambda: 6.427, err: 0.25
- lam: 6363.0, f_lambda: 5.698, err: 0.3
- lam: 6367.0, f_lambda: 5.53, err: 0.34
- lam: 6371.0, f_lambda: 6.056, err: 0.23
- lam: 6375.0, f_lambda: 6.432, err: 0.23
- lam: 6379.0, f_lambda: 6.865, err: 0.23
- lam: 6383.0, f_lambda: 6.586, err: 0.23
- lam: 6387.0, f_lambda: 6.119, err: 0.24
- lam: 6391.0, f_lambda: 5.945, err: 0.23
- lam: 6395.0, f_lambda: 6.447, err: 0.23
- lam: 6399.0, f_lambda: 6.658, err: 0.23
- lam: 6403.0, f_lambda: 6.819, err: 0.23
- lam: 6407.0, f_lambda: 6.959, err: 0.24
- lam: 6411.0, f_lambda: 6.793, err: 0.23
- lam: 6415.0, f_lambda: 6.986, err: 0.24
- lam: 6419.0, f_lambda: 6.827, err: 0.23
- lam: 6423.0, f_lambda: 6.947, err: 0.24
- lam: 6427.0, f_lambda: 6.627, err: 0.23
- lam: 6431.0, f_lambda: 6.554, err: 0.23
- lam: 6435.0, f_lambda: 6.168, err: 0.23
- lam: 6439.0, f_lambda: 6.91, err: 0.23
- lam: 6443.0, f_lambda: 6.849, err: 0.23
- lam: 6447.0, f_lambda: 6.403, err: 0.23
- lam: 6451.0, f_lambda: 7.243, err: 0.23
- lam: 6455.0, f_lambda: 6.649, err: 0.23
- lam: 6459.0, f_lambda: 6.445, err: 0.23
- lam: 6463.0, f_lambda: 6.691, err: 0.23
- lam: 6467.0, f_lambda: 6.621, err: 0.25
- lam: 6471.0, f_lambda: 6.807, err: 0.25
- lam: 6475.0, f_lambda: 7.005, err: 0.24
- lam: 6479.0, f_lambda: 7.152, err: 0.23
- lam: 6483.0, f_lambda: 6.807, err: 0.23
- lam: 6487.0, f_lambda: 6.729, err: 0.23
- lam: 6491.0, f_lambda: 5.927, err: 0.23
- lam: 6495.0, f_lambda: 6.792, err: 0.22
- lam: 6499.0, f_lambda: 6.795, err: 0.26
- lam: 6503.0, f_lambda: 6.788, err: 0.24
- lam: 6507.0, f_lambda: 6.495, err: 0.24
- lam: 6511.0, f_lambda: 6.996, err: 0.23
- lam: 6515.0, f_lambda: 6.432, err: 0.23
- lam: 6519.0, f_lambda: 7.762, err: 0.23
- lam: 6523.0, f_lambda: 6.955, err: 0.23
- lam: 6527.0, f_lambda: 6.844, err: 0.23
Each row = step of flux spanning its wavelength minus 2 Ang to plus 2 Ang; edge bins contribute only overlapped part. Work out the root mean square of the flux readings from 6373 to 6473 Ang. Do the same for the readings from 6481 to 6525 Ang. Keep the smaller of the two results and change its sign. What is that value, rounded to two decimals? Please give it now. -6.66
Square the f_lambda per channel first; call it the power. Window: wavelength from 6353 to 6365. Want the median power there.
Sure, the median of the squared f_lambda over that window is 41.3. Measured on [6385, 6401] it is 39.5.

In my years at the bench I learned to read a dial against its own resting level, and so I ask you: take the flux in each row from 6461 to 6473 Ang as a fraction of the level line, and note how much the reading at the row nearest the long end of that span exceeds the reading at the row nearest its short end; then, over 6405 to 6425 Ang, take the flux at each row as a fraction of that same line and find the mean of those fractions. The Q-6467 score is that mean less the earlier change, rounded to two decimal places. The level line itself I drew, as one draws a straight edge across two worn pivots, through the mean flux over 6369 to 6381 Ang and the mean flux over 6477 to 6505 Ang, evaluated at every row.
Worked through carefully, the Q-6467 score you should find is 1.04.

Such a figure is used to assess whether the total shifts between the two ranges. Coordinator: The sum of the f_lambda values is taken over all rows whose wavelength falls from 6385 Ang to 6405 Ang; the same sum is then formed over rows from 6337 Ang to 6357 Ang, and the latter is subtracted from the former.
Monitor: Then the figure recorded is -2.1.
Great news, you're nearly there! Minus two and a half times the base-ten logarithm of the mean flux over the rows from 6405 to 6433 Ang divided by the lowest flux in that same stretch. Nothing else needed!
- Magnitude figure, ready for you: -0.04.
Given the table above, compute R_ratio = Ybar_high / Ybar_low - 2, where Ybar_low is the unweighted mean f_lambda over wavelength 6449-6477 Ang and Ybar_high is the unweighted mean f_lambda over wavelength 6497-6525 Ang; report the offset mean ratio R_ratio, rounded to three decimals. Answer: -0.984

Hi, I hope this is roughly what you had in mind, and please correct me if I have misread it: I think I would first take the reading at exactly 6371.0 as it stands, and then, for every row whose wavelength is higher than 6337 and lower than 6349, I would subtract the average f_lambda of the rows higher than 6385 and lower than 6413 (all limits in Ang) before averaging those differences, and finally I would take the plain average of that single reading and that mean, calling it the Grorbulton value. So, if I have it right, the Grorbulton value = 3.23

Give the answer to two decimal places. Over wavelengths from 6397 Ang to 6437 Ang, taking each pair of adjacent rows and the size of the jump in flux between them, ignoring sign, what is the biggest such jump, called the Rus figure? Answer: 0.39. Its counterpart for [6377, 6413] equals 0.50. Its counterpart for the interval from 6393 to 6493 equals 0.84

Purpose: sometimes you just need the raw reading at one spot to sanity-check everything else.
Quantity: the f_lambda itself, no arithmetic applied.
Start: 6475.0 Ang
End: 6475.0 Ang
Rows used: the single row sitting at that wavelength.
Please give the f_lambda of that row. 7.005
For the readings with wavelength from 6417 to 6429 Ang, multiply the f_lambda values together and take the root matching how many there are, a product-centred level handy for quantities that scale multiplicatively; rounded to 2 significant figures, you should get 6.8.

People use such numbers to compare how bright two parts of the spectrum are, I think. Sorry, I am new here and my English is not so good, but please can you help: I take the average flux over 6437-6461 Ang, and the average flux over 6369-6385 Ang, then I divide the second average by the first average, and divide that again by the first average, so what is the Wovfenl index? 0.142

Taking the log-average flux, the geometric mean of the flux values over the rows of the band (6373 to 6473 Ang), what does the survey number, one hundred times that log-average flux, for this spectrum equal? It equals 665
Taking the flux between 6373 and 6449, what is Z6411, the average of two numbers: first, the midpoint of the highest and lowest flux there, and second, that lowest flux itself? 6.21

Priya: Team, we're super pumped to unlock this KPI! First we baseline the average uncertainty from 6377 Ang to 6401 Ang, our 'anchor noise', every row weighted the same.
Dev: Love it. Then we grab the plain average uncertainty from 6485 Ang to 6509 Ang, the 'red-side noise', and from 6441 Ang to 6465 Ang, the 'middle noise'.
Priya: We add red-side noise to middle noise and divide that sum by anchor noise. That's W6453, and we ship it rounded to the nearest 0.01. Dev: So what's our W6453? 2.01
